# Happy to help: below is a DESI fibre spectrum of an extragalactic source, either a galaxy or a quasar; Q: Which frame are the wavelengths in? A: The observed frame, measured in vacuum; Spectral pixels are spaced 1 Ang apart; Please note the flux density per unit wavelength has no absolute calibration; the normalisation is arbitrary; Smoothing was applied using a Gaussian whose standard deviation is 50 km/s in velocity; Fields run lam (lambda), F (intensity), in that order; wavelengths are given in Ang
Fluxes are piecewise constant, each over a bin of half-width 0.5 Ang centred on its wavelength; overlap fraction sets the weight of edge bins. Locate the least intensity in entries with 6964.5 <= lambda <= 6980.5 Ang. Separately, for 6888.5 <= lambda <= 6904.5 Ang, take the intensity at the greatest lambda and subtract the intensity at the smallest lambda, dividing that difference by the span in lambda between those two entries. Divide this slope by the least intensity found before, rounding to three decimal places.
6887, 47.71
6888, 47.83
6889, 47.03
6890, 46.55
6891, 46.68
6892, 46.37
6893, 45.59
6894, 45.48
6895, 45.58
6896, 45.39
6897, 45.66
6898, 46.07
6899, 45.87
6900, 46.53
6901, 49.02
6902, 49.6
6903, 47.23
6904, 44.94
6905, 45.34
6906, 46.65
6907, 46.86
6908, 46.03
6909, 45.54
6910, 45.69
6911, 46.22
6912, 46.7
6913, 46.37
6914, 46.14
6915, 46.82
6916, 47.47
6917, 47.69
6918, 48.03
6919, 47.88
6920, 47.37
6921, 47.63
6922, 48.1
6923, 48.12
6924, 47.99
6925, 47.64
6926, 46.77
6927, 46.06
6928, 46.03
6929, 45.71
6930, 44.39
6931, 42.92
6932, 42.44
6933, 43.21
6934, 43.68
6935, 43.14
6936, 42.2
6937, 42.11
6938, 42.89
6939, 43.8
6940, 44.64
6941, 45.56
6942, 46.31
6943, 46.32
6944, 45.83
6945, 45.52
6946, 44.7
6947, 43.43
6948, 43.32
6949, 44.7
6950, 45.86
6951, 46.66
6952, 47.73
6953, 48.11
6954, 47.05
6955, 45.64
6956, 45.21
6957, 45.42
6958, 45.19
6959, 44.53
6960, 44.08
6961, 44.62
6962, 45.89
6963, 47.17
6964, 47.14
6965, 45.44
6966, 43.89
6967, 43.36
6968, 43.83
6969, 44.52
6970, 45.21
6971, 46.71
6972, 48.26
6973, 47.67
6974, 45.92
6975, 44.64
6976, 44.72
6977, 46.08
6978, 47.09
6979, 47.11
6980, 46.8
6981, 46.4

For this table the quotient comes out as -0.003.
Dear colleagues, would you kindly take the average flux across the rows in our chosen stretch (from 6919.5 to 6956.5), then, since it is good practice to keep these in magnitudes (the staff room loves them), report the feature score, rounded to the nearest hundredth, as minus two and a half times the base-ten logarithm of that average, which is -4.14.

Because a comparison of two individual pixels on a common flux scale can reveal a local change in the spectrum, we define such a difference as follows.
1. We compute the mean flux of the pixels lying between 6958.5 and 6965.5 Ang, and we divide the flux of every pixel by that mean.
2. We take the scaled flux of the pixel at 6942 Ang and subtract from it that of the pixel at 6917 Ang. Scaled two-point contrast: -0.03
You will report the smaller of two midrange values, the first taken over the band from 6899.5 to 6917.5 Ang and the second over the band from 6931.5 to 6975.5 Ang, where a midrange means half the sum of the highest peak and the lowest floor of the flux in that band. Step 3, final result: 45.2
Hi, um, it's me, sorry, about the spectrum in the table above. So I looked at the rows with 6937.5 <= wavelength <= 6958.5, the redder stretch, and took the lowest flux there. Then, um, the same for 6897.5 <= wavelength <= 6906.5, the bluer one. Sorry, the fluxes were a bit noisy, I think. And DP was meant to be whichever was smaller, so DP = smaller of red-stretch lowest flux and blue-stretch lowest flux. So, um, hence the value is 42.9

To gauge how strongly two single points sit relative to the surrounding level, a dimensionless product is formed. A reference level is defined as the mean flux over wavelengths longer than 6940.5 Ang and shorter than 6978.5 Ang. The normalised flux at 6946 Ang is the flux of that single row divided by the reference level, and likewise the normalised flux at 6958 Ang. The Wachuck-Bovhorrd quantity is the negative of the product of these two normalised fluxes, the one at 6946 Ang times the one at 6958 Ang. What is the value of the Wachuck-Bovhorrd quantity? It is -0.97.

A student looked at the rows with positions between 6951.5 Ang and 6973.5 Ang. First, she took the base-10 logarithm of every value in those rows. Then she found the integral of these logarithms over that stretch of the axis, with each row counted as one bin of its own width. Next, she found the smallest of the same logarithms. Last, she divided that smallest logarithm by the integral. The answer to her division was 0.045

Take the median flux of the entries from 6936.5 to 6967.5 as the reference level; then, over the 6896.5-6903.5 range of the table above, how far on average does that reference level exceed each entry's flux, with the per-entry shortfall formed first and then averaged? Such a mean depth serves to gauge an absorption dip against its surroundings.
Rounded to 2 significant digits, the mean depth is -1.7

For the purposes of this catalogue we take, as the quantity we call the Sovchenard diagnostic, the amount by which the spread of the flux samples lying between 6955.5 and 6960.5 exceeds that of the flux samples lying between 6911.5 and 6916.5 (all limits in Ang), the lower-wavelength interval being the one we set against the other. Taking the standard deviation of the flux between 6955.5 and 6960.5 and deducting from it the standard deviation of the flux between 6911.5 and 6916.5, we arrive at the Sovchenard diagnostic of 0.05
